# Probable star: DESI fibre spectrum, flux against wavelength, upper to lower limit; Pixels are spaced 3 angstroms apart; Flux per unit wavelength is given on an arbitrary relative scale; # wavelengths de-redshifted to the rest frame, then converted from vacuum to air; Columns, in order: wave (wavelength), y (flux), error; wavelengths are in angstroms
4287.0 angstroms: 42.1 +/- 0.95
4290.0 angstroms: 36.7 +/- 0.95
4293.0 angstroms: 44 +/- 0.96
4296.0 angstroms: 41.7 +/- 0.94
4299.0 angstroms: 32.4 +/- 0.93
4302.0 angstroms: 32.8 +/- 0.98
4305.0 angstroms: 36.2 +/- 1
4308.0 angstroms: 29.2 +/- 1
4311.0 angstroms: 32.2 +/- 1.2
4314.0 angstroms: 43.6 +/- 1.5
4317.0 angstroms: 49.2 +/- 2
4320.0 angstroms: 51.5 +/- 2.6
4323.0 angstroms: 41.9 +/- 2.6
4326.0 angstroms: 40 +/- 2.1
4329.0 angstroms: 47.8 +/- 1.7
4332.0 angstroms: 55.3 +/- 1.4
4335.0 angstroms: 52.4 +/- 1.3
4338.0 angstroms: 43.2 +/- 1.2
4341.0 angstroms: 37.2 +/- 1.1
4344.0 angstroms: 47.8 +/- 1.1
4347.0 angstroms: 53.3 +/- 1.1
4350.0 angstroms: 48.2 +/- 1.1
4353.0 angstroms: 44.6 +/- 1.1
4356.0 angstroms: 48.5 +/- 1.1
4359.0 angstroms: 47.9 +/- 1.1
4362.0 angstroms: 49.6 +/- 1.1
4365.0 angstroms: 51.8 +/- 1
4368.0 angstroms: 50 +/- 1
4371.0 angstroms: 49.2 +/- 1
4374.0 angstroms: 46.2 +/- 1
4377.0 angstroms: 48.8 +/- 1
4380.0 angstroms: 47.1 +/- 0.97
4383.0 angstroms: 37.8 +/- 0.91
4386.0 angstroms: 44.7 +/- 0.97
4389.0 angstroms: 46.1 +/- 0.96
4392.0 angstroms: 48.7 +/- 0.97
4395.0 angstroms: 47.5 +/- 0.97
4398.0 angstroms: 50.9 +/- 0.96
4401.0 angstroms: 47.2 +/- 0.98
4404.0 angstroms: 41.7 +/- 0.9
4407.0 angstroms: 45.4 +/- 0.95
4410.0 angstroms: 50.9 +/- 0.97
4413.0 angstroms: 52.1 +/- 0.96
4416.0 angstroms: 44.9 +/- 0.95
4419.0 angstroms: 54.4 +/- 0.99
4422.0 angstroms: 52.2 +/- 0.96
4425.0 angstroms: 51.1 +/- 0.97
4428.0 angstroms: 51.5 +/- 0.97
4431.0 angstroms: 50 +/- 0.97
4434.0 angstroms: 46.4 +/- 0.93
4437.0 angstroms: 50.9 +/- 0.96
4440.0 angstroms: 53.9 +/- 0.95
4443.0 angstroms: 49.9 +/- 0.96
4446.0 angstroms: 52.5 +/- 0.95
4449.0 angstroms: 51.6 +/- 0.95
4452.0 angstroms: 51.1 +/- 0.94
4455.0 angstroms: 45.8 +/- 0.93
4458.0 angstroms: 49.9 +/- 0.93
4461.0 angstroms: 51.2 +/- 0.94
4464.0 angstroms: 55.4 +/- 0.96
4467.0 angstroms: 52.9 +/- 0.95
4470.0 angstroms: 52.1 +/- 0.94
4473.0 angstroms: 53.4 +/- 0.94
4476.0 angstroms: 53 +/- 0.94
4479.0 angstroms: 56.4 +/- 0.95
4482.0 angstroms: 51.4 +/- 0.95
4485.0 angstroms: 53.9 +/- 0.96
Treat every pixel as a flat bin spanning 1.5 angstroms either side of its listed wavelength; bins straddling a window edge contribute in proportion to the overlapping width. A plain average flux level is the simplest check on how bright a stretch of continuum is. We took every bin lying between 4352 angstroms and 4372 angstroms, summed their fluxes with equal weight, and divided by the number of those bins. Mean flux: 49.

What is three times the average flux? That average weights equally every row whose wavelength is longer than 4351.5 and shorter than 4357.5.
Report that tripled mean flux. 140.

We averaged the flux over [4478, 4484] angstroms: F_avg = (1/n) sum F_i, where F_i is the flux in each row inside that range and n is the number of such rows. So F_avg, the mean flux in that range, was 54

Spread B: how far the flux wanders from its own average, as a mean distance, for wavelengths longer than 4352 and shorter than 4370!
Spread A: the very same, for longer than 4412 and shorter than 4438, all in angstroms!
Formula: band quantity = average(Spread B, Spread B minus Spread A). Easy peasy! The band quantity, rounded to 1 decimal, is 0.6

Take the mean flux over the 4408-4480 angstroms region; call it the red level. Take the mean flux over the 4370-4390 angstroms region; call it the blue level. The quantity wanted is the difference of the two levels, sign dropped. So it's 5.7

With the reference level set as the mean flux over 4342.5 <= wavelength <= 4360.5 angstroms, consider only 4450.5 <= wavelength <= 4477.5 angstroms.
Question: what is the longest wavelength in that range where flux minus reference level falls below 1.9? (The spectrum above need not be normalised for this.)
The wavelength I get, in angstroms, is 4458.0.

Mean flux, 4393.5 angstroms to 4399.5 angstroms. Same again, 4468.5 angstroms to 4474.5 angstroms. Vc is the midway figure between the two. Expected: 51.0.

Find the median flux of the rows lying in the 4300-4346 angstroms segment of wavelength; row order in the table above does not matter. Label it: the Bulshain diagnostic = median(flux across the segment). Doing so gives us 43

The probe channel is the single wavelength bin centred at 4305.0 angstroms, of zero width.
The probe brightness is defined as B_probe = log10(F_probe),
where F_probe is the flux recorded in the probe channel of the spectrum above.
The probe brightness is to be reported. 1.56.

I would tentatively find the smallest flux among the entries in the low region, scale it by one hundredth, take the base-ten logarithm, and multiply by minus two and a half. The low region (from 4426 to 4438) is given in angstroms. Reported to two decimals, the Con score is 0.83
